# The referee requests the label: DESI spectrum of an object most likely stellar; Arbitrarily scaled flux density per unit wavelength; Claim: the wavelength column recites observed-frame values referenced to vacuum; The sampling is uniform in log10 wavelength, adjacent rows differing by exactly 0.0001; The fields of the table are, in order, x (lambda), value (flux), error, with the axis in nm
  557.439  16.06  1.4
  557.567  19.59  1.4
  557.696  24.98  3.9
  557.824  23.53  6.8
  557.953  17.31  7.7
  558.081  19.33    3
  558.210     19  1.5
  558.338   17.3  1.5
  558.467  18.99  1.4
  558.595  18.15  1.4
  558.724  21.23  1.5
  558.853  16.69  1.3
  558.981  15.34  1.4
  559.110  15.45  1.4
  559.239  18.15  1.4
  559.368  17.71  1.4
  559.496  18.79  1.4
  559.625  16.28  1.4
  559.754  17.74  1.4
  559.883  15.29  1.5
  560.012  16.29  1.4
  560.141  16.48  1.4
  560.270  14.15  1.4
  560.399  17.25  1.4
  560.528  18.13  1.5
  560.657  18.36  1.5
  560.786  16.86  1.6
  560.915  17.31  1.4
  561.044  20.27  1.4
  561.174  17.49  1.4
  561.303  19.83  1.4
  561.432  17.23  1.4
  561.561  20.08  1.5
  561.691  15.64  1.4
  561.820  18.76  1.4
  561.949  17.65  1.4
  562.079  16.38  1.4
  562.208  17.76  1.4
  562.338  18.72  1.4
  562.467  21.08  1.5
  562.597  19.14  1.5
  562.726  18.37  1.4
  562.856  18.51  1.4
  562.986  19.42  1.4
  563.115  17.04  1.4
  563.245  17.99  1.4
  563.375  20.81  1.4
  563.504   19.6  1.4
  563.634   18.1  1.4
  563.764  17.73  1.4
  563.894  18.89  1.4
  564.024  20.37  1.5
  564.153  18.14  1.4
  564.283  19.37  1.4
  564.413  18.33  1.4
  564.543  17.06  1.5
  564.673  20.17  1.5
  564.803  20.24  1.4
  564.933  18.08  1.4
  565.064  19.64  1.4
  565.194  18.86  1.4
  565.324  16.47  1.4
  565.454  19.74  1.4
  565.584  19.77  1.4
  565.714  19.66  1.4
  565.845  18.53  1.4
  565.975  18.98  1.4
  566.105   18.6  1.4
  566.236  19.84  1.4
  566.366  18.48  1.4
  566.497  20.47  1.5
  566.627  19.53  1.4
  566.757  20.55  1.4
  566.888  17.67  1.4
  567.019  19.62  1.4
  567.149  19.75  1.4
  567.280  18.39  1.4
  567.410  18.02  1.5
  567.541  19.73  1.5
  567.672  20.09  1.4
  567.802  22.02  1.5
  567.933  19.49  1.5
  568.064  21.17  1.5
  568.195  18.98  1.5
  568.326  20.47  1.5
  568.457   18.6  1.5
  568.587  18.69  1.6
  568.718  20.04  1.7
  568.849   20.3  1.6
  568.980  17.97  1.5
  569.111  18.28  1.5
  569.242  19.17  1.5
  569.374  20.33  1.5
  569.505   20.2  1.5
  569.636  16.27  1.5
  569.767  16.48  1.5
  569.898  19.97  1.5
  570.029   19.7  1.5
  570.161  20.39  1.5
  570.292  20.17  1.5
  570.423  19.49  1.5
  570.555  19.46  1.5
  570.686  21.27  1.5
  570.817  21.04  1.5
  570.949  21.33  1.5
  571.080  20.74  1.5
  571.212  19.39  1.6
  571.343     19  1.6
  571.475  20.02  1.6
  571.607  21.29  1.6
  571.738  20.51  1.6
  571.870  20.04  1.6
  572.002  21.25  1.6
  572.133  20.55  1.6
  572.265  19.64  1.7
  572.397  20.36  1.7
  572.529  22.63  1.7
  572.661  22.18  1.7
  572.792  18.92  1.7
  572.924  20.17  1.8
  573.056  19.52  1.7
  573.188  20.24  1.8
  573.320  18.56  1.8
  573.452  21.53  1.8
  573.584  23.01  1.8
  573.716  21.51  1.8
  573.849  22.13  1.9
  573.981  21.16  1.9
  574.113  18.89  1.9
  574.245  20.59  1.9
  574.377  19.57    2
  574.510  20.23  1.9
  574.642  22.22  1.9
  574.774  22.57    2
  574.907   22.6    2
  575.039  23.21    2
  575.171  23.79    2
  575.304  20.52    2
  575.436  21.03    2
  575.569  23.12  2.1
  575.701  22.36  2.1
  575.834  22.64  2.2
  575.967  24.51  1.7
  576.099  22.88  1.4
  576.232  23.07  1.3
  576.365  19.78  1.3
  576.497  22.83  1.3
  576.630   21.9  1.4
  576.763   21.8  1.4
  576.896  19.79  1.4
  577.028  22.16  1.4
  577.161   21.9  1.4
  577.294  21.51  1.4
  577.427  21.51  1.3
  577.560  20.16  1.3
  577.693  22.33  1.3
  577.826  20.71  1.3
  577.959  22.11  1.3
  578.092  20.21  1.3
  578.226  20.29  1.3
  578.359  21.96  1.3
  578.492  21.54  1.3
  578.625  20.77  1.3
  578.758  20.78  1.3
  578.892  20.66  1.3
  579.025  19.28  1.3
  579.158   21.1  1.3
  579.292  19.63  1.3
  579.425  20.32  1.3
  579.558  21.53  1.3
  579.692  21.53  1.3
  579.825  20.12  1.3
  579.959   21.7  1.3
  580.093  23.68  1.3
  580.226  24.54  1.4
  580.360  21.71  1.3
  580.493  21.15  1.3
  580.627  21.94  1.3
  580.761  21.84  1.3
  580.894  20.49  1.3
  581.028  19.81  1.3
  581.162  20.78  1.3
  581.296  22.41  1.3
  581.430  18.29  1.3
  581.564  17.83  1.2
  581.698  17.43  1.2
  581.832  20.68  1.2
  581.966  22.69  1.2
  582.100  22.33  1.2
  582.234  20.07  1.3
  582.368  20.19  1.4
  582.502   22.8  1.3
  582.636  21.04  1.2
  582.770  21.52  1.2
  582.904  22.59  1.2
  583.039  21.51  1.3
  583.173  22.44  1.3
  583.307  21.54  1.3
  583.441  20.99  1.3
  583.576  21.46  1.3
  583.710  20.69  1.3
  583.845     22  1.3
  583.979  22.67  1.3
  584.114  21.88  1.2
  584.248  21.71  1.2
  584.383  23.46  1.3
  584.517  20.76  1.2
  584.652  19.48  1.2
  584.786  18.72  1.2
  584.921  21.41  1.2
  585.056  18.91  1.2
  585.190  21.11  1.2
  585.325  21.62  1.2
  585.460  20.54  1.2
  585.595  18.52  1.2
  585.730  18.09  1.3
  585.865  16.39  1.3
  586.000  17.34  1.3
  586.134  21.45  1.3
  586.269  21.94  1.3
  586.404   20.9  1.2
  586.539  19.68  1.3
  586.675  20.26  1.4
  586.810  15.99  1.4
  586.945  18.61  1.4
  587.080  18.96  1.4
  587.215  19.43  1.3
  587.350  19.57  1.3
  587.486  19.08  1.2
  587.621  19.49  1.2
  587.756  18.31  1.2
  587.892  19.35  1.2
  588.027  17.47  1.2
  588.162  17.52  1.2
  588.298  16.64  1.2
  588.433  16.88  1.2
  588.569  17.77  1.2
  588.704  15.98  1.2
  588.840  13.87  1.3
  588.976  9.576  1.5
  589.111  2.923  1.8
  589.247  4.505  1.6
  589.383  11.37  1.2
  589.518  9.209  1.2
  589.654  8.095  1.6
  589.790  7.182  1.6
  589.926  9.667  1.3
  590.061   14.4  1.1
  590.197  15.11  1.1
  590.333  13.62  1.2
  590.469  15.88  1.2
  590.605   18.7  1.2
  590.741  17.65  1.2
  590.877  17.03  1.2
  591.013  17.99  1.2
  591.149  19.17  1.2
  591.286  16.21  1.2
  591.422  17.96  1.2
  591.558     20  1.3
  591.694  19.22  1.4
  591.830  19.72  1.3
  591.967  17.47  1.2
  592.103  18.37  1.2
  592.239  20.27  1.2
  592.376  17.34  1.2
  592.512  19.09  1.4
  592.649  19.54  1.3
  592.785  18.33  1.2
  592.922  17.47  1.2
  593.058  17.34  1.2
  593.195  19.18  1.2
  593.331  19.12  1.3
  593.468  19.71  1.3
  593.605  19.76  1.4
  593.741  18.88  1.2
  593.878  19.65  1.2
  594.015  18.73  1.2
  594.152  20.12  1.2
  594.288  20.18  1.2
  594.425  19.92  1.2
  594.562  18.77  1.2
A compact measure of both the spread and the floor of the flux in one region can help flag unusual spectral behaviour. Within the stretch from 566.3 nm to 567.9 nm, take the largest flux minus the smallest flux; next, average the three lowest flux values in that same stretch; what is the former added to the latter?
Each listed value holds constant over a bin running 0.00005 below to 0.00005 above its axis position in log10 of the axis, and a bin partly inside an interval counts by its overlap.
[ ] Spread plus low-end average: 22.4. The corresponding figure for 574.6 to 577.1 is 24.8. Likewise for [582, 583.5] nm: 23.1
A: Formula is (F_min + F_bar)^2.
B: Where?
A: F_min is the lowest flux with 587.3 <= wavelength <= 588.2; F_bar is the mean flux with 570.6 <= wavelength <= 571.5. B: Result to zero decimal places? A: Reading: 1434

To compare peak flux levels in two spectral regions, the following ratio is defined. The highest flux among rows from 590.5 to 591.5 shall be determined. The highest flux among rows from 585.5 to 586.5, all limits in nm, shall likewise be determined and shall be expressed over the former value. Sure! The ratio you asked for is 1.14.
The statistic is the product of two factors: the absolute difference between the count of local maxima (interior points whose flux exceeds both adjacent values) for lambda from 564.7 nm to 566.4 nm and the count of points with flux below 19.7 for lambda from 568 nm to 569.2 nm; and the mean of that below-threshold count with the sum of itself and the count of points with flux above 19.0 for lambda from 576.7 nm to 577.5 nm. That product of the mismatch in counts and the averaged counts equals 8.0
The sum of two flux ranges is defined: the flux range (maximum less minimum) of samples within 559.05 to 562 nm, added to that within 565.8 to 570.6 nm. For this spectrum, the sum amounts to 12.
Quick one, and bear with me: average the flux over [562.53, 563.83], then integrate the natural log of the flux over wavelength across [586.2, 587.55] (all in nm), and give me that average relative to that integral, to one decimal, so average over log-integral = 4.7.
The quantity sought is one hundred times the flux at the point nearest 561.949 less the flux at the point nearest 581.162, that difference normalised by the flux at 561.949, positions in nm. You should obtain -18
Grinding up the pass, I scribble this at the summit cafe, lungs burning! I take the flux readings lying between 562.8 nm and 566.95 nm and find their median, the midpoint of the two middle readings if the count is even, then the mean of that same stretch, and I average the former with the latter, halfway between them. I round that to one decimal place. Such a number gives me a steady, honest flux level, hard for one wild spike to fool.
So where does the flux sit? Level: 18.9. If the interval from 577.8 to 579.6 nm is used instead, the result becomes 20.8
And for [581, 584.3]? 21.3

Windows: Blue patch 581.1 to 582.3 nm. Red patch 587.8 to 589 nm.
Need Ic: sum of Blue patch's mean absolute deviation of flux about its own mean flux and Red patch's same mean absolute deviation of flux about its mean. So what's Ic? 3.6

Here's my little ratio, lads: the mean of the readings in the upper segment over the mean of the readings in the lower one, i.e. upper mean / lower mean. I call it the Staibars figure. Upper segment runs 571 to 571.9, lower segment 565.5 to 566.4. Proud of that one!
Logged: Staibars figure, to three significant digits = 1.05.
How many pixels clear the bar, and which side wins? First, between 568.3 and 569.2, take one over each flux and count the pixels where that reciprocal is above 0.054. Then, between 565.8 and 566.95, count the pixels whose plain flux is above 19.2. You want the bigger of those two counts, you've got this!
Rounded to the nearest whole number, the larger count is 4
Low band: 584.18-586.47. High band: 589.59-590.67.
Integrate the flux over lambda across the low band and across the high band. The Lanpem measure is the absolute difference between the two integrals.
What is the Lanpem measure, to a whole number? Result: 32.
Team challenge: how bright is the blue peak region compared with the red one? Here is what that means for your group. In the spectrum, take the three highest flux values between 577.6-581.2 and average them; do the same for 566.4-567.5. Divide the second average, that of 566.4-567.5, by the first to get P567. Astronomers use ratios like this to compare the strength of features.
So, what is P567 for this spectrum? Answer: 0.86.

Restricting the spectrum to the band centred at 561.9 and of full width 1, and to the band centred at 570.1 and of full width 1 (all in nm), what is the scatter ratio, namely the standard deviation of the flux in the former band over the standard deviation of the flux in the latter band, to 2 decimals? 0.86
